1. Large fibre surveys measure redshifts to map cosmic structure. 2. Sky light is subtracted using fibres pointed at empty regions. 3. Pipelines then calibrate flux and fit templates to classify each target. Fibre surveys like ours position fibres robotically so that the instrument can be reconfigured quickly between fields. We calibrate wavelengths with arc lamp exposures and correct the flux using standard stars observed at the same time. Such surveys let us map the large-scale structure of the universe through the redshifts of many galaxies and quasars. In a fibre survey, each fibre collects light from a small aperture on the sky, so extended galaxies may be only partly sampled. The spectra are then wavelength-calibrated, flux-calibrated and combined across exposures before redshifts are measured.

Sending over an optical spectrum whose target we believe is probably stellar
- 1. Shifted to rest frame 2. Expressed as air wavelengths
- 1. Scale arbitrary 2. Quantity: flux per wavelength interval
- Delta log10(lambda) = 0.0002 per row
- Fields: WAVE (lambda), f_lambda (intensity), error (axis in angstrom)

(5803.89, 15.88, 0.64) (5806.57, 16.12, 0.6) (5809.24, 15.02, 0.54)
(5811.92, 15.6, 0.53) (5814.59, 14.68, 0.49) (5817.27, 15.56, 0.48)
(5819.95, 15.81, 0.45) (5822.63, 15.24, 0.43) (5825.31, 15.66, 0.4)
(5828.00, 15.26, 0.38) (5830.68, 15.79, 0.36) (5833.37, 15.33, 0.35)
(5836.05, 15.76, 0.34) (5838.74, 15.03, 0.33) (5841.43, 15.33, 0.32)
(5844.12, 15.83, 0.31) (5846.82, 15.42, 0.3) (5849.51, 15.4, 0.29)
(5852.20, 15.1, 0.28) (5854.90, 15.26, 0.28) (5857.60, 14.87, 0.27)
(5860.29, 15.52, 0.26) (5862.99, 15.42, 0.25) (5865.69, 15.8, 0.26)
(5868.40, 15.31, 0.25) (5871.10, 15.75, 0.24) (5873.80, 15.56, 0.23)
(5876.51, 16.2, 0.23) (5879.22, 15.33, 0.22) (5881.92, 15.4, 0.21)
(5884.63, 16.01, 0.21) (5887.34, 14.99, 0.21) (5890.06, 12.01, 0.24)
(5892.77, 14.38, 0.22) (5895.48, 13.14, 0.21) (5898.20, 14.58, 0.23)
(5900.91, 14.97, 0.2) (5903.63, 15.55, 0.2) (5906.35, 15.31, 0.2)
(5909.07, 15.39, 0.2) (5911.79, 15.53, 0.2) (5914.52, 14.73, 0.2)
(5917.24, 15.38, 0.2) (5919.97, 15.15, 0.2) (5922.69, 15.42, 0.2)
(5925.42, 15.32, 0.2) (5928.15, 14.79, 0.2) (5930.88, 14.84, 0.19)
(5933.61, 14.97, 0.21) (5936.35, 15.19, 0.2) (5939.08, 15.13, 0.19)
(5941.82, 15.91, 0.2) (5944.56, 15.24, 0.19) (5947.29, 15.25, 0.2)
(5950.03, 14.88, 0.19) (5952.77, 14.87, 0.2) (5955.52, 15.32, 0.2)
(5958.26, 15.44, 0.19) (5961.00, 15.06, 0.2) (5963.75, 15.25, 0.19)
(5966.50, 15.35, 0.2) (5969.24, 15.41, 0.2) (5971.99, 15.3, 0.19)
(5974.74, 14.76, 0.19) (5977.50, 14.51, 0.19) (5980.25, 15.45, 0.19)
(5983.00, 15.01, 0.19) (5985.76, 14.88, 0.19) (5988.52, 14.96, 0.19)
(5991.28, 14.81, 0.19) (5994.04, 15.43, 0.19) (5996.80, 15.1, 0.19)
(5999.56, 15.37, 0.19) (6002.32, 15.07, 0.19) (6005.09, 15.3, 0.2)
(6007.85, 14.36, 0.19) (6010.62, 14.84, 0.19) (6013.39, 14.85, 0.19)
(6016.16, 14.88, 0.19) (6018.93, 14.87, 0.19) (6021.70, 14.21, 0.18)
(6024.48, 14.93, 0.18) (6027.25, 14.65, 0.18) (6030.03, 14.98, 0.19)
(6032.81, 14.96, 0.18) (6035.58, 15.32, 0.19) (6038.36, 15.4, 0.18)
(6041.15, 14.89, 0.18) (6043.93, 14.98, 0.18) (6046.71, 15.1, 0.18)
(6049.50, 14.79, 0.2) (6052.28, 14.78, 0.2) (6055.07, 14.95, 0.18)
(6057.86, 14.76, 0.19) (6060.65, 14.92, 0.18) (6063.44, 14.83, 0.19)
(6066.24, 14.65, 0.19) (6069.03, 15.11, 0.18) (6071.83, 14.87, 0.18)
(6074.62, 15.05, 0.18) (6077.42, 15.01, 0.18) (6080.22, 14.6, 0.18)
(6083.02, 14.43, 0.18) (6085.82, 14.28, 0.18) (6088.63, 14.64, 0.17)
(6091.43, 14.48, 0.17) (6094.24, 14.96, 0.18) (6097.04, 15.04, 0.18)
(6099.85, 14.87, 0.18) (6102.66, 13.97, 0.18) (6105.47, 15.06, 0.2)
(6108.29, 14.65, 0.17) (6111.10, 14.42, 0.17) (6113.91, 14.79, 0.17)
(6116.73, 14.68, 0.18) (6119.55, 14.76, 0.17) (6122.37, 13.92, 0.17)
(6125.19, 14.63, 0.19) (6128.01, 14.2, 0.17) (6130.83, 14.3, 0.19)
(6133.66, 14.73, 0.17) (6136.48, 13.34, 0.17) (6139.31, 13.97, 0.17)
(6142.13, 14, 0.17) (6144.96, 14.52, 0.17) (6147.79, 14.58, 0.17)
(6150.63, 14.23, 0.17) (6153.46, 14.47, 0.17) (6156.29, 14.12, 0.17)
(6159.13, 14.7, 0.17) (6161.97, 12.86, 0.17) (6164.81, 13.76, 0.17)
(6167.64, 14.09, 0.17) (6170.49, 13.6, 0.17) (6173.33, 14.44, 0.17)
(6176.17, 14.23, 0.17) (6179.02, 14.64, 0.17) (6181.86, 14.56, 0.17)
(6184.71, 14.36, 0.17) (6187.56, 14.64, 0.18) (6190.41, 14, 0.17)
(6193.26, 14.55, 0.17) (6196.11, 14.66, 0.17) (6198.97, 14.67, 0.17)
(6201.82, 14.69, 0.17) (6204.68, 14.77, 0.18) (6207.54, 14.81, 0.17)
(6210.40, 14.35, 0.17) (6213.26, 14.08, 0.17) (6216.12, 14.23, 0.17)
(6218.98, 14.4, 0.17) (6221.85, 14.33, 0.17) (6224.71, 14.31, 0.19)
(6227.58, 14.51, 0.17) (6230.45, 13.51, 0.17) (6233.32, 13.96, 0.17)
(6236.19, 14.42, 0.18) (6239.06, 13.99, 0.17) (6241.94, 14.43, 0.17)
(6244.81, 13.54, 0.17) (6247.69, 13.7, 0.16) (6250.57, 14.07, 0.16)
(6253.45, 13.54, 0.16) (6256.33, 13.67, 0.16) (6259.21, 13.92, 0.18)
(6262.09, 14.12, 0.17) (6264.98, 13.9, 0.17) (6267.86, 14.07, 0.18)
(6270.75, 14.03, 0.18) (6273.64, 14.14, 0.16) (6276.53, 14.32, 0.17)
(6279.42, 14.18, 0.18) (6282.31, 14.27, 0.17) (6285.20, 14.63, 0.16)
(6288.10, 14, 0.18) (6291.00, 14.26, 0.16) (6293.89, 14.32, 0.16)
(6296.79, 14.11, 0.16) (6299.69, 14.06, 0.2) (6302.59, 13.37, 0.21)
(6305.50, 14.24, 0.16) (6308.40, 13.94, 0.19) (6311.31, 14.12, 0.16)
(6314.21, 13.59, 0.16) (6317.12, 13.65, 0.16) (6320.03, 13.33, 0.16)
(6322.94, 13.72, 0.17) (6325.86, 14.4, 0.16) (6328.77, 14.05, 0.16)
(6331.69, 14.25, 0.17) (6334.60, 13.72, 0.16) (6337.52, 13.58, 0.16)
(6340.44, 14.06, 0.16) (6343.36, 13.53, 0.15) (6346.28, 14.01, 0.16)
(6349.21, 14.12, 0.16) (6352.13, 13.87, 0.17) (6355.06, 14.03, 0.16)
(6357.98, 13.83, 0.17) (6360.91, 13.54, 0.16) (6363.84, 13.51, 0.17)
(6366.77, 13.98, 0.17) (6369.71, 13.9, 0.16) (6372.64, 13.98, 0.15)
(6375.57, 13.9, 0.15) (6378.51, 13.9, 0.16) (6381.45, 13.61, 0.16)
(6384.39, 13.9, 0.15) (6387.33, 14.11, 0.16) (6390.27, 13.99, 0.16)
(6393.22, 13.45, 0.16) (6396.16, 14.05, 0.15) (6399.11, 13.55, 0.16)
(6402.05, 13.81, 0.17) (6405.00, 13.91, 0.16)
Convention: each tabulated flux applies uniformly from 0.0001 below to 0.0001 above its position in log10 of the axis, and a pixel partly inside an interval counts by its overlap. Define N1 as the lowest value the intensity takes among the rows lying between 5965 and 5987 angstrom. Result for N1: 14.51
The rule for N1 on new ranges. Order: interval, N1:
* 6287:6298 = 14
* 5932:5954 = 14.87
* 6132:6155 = 13.34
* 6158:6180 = 12.86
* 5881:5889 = 14.99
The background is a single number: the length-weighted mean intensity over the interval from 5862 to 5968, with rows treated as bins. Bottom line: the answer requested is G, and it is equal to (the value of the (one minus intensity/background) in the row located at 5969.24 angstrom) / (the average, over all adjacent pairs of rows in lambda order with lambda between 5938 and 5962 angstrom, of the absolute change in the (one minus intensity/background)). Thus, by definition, -1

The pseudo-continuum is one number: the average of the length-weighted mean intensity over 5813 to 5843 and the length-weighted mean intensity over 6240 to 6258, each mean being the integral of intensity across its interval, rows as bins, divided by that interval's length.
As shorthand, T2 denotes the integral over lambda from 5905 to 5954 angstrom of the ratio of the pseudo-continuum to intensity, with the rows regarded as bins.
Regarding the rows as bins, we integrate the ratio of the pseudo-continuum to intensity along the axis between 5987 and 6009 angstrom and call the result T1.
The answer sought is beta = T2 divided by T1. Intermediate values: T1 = 21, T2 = 47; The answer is 2.21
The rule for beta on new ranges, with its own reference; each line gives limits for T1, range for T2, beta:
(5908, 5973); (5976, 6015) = 0.61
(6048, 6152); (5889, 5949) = 0.57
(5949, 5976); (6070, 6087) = 0.65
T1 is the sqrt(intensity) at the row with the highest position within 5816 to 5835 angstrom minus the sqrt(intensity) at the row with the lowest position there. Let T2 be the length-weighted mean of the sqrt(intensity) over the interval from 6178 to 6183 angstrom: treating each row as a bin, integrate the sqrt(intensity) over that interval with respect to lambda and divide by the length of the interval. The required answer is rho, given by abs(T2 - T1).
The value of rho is 3.85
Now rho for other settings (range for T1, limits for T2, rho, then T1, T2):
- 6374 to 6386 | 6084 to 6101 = 3.83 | 0.000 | 3.83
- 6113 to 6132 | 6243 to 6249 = 3.76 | -0.064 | 3.70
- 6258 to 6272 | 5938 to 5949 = 3.91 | 0.015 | 3.92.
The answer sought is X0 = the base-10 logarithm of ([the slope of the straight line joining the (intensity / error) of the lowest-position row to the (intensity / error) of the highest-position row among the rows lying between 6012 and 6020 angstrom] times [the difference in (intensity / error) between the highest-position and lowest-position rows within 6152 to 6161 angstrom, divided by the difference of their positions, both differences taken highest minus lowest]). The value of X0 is -2.3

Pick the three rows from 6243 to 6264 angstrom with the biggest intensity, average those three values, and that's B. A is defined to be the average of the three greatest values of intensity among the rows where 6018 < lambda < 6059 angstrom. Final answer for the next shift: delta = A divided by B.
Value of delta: 1.09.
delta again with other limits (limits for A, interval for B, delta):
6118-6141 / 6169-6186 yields 1.01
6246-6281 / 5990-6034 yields 0.92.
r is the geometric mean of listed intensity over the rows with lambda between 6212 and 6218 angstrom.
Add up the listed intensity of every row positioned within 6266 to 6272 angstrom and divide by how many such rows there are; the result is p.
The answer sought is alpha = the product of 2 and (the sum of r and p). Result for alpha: 56.4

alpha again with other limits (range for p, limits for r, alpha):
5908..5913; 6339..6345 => 58.5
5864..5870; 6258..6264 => 59.1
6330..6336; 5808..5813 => 58.6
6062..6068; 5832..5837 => 60.6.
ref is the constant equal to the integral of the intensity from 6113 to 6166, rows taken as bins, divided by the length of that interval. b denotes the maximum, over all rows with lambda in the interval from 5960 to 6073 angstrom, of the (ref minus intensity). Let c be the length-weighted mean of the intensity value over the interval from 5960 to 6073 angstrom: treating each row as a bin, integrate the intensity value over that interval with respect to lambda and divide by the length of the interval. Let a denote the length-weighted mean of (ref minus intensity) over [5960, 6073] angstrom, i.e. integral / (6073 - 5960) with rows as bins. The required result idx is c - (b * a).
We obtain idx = 14.99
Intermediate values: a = -0.74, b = 0.0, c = 15.0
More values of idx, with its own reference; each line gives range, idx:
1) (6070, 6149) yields 14.79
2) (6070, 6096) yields 14.69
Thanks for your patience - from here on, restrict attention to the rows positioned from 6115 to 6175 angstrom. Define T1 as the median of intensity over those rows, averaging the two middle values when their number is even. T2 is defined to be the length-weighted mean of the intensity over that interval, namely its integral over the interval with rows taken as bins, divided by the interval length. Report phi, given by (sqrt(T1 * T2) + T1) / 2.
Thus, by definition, 14.2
